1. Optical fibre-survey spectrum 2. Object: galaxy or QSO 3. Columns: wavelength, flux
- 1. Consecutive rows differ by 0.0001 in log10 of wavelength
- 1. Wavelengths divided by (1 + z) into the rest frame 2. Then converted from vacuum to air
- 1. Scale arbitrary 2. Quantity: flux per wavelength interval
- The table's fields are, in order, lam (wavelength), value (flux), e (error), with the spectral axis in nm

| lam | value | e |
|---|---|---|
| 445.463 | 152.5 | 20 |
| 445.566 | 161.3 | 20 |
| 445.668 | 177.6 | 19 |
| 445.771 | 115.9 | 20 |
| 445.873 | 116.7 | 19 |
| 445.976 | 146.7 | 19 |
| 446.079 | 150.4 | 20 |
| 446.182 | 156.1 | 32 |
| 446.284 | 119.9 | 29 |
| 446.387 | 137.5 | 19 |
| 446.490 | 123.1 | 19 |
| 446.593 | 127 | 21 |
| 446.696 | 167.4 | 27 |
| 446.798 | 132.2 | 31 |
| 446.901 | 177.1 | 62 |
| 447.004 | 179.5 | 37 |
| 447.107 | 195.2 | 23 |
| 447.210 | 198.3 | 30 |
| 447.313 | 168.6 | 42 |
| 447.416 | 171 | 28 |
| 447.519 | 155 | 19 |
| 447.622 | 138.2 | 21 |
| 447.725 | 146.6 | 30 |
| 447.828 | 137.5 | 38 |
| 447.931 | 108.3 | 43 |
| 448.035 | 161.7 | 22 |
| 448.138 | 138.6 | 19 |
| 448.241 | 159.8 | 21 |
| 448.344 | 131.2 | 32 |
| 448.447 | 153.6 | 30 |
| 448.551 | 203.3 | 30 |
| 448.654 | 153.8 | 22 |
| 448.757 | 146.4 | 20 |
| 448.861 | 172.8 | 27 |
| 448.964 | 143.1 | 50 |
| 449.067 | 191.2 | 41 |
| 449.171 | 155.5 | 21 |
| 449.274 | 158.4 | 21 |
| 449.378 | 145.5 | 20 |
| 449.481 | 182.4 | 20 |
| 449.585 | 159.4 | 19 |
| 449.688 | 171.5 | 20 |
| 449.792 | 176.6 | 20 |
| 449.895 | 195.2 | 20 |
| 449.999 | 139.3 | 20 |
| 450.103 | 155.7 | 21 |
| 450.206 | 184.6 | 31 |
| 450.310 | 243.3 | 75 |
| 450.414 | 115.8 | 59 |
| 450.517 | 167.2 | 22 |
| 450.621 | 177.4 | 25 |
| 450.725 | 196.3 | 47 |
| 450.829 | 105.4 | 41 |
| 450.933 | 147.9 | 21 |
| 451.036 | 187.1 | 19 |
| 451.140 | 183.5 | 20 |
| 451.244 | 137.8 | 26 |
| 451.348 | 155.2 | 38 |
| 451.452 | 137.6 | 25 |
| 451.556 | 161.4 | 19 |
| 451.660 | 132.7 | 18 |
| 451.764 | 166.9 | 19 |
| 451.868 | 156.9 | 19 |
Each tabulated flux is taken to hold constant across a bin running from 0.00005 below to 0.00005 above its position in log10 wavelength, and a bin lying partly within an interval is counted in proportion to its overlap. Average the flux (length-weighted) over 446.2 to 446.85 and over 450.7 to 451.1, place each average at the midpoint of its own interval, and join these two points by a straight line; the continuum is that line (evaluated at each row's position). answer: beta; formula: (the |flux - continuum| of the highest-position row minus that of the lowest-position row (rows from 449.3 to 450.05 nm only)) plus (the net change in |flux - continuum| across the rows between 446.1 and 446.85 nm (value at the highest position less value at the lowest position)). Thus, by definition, -8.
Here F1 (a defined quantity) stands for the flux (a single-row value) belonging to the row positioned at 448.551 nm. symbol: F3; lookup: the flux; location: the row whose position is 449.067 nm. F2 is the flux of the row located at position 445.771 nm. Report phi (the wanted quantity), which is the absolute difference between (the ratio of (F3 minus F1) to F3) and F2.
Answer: 116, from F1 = 203.3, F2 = 115.9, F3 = 191.2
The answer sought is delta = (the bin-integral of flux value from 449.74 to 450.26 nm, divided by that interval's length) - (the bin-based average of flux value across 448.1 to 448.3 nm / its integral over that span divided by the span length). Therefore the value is 21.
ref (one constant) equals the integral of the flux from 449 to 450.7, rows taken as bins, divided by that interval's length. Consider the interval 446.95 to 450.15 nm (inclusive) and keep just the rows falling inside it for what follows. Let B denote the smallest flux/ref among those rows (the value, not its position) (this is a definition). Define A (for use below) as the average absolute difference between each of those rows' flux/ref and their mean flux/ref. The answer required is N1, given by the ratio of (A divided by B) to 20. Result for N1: 0.0081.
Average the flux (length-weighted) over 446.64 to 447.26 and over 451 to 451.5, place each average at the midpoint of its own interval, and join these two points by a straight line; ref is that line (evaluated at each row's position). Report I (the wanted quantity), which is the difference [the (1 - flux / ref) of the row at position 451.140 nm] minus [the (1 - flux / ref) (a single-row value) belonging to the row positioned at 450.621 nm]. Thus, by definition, -0.05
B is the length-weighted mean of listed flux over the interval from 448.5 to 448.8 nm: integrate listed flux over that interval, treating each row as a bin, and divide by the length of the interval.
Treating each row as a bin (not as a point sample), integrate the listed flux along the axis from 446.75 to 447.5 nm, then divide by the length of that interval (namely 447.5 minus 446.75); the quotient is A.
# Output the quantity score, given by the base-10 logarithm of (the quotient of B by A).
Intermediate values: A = 174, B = 169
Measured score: -0.013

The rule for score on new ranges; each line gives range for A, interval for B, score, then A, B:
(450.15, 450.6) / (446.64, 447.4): -0.010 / 178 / 174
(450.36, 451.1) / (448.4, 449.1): 0.022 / 157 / 166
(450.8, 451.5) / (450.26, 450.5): 0.067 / 152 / 178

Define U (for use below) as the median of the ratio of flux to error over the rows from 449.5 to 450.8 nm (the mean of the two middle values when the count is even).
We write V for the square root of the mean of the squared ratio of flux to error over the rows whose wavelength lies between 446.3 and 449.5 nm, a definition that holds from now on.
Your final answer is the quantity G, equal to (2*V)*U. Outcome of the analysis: 91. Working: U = 7.26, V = 6.3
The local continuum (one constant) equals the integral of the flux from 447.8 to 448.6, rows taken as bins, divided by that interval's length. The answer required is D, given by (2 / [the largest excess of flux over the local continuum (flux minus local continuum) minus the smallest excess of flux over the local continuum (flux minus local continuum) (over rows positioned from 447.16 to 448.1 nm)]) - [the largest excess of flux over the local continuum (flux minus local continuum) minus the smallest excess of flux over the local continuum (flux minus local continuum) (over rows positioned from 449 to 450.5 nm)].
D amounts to -127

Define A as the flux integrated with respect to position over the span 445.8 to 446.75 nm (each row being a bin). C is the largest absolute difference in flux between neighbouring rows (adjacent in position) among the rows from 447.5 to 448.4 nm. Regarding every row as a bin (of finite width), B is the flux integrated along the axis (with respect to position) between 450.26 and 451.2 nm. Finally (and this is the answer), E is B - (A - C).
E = 81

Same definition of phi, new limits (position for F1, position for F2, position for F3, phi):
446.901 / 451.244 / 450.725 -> 138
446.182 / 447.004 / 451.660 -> 180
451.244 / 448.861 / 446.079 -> 173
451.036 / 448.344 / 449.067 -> 131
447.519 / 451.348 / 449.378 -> 155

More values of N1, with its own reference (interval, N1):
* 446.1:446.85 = 0.0058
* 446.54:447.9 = 0.0079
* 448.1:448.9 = 0.0061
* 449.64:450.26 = 0.0055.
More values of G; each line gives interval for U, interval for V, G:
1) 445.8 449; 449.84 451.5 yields 81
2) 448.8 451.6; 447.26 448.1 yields 81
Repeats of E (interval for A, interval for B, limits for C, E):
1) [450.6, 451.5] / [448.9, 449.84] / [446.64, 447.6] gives 58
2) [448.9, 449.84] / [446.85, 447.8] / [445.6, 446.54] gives 67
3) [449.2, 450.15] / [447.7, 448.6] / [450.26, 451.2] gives 105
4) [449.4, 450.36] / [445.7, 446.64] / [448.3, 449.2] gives 5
